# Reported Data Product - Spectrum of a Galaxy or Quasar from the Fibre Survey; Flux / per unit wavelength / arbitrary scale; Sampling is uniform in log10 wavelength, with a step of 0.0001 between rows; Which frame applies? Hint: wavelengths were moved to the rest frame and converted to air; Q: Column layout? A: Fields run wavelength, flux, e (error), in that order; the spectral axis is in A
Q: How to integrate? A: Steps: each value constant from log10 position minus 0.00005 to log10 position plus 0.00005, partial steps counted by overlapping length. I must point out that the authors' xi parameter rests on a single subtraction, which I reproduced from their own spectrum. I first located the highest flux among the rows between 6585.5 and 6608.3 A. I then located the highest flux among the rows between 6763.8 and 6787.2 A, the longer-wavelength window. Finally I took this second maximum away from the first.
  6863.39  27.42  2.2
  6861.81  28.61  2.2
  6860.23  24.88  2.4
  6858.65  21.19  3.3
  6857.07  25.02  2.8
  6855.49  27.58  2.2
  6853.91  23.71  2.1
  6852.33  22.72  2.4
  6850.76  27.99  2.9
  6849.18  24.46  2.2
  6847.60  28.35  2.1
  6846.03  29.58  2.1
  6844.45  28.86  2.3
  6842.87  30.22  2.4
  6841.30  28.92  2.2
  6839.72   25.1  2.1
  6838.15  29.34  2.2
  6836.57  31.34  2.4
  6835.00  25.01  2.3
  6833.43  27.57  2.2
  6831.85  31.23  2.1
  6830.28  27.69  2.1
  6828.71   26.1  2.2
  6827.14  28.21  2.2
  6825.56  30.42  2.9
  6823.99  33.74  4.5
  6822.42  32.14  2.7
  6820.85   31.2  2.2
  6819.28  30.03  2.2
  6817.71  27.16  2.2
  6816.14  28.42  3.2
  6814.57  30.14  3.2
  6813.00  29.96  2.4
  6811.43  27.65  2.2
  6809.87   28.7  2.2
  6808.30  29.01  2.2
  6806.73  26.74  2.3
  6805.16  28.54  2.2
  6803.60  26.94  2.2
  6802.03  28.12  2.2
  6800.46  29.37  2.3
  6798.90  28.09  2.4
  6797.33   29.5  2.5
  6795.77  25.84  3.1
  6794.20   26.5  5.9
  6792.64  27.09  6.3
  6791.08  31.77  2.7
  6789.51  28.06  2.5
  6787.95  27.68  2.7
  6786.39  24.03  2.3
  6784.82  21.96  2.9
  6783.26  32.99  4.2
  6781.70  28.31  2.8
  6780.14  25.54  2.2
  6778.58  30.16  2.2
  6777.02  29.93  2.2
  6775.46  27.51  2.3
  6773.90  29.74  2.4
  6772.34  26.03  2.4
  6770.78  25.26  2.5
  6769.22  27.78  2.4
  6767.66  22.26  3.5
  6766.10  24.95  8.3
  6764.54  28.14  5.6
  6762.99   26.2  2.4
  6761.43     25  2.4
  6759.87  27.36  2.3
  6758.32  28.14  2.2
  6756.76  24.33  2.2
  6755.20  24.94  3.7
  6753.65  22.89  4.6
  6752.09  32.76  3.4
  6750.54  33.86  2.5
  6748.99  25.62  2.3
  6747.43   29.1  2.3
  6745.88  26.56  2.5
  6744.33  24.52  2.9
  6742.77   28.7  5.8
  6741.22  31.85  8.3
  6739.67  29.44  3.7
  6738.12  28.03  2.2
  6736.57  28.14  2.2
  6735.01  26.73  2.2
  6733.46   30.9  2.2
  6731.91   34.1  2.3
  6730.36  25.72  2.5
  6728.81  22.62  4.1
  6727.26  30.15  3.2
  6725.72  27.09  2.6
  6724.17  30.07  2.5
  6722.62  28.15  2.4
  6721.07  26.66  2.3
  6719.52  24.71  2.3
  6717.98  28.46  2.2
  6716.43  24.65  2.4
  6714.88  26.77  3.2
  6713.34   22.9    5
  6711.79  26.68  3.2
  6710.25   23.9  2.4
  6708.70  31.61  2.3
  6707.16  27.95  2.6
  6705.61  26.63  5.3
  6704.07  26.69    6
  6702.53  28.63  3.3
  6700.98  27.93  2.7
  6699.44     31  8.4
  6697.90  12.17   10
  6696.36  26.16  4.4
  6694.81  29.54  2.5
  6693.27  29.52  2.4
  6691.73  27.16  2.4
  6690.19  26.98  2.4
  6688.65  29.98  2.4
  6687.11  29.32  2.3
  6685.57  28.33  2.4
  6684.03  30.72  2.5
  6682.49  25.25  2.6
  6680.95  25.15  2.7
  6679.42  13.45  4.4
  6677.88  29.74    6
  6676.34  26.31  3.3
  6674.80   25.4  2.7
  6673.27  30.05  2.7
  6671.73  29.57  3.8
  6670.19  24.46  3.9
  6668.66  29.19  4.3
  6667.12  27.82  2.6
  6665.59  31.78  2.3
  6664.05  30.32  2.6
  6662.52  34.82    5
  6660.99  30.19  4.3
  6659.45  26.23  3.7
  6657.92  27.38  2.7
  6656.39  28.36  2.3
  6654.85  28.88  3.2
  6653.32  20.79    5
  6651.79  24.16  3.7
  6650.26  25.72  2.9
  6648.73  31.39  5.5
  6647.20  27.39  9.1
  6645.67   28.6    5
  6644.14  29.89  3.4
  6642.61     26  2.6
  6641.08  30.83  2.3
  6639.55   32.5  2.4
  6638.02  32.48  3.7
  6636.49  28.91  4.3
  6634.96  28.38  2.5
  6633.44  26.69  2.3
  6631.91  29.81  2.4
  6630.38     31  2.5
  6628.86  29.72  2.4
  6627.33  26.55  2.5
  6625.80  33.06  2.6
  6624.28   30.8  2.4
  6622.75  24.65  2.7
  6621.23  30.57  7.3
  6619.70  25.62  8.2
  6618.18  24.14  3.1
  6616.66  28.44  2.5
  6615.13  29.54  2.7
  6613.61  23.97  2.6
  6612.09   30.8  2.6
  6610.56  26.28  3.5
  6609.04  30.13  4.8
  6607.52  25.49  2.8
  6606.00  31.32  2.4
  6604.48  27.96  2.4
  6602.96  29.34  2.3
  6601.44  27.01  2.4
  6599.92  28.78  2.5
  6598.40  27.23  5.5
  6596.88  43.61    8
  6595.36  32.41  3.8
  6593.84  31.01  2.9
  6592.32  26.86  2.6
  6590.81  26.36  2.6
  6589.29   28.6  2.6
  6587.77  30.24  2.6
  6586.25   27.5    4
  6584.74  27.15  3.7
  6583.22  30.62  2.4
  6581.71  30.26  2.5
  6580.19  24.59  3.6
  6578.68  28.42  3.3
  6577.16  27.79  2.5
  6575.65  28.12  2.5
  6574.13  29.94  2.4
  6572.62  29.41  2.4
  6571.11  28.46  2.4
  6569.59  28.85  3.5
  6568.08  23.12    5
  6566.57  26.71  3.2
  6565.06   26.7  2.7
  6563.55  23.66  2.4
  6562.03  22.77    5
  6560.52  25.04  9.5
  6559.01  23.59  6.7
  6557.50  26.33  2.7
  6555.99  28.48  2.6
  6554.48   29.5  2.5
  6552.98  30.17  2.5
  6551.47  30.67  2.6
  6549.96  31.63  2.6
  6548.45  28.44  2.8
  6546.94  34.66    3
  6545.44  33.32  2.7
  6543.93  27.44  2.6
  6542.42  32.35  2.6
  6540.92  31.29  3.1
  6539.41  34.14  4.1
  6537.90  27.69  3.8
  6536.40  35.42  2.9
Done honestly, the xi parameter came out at 10.6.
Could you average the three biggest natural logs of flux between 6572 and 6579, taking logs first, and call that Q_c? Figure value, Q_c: 3.38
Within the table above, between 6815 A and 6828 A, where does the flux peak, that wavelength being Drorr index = 6823.99 A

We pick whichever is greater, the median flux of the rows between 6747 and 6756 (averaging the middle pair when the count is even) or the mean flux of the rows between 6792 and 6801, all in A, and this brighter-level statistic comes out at 27.7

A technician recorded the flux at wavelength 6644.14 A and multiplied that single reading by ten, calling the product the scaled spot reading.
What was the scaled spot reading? 299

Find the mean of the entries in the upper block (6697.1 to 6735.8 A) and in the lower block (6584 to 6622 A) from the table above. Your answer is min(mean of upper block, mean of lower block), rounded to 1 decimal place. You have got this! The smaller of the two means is 26.9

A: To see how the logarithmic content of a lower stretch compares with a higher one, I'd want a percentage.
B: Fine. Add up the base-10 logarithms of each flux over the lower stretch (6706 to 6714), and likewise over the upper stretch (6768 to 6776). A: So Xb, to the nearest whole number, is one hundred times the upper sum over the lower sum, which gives 101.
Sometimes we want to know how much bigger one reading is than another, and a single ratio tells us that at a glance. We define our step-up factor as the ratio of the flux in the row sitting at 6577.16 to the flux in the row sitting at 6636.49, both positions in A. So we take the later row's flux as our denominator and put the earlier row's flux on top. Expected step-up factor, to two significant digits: 0.96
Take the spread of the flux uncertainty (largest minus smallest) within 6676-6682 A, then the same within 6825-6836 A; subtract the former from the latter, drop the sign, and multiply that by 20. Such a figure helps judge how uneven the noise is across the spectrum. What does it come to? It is 50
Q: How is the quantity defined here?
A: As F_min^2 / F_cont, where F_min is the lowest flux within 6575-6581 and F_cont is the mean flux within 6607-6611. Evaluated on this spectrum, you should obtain 22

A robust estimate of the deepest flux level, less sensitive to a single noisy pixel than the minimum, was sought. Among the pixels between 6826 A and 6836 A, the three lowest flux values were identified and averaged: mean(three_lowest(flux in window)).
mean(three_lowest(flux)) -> 26.2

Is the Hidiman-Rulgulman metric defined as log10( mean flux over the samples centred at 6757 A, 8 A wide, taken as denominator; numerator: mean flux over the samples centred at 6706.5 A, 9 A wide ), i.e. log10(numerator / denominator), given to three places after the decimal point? 0.033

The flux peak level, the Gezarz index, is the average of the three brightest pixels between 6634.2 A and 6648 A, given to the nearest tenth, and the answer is 31.9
